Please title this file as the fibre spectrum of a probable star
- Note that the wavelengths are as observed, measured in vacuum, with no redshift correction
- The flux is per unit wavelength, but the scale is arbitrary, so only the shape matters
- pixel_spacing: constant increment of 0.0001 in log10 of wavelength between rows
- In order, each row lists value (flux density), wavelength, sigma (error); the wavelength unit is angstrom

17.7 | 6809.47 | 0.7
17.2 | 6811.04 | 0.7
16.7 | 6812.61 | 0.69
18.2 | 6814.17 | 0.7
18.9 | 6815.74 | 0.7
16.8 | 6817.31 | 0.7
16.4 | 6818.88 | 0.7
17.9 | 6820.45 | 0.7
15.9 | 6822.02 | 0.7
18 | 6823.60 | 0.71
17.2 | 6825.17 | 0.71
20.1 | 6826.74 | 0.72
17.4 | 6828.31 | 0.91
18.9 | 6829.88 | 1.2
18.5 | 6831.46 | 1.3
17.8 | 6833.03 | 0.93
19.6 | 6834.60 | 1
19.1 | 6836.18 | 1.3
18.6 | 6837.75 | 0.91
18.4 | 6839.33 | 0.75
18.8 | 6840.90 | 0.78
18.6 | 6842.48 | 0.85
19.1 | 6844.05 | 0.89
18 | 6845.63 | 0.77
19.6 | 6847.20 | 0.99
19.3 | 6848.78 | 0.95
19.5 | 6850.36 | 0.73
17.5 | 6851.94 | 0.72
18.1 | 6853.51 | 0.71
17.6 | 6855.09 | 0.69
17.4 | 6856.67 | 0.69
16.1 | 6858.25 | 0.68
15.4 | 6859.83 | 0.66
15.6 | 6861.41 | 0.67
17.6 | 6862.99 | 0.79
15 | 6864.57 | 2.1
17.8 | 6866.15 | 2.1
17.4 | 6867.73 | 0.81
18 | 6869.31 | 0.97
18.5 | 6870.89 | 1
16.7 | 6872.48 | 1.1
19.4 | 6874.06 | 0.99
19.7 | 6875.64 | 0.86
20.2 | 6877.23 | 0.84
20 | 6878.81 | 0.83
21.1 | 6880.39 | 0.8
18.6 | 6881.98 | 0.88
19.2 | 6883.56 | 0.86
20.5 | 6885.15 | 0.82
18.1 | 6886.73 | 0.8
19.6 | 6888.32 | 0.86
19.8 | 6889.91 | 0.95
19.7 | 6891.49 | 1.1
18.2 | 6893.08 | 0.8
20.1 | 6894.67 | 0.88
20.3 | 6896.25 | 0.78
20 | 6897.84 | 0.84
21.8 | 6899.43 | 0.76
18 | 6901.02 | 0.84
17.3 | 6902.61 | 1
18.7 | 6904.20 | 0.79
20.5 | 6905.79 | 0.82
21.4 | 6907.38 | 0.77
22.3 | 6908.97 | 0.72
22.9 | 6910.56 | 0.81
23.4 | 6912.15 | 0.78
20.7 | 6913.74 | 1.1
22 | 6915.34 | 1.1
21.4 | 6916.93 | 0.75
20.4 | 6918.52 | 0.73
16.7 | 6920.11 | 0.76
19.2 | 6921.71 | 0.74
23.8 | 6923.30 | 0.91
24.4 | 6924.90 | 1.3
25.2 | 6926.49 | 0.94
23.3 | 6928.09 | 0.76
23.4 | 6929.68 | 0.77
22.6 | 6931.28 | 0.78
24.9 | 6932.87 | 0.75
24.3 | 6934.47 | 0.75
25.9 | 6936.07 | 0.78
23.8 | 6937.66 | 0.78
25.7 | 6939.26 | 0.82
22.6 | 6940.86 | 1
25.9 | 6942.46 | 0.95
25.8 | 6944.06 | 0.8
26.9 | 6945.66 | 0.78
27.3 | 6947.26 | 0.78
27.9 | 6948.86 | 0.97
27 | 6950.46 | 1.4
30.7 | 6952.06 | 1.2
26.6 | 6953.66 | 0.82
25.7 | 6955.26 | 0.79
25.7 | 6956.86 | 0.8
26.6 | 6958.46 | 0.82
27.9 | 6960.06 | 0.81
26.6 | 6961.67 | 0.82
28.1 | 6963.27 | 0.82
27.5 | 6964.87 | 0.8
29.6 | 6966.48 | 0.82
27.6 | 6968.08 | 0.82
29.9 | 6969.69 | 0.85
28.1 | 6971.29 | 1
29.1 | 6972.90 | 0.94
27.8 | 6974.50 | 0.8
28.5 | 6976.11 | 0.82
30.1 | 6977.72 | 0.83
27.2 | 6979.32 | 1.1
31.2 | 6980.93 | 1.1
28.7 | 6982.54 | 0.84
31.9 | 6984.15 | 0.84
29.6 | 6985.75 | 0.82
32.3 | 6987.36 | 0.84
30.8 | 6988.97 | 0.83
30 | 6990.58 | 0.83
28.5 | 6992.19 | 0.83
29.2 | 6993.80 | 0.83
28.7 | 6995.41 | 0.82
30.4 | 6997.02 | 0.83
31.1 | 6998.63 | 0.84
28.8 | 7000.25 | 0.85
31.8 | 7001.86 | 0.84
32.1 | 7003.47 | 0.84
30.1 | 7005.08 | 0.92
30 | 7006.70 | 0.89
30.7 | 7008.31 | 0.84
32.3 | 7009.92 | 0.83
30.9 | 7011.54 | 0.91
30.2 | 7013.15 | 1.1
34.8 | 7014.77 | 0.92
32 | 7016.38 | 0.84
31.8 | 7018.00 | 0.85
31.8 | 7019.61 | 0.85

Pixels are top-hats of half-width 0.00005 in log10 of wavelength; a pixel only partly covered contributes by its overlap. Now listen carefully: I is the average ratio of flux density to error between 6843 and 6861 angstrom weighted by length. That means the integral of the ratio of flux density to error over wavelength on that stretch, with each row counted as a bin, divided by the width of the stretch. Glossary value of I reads 23.5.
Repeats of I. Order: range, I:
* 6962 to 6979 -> 33.6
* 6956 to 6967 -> 33.7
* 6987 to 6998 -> 36.0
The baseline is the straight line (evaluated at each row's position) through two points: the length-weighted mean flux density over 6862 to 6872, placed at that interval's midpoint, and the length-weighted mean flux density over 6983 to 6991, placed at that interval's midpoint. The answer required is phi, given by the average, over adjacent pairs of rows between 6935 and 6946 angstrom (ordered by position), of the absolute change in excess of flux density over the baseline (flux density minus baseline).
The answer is 1.9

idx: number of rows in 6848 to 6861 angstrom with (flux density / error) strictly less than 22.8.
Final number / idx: 1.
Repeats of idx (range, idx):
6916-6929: 2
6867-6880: 5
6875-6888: 3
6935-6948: 1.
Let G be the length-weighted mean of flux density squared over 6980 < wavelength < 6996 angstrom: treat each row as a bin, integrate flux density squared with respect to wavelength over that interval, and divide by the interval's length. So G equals 907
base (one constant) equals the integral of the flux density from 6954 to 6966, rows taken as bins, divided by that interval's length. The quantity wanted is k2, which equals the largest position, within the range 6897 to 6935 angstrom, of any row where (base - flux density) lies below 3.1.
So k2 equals 6934.47 angstrom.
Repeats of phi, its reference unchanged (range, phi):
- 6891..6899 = 1.0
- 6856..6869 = 1.5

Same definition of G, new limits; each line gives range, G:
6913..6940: 526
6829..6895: 343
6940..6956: 713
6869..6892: 373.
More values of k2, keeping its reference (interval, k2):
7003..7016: 7014.77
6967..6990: 6988.97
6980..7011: 7009.92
